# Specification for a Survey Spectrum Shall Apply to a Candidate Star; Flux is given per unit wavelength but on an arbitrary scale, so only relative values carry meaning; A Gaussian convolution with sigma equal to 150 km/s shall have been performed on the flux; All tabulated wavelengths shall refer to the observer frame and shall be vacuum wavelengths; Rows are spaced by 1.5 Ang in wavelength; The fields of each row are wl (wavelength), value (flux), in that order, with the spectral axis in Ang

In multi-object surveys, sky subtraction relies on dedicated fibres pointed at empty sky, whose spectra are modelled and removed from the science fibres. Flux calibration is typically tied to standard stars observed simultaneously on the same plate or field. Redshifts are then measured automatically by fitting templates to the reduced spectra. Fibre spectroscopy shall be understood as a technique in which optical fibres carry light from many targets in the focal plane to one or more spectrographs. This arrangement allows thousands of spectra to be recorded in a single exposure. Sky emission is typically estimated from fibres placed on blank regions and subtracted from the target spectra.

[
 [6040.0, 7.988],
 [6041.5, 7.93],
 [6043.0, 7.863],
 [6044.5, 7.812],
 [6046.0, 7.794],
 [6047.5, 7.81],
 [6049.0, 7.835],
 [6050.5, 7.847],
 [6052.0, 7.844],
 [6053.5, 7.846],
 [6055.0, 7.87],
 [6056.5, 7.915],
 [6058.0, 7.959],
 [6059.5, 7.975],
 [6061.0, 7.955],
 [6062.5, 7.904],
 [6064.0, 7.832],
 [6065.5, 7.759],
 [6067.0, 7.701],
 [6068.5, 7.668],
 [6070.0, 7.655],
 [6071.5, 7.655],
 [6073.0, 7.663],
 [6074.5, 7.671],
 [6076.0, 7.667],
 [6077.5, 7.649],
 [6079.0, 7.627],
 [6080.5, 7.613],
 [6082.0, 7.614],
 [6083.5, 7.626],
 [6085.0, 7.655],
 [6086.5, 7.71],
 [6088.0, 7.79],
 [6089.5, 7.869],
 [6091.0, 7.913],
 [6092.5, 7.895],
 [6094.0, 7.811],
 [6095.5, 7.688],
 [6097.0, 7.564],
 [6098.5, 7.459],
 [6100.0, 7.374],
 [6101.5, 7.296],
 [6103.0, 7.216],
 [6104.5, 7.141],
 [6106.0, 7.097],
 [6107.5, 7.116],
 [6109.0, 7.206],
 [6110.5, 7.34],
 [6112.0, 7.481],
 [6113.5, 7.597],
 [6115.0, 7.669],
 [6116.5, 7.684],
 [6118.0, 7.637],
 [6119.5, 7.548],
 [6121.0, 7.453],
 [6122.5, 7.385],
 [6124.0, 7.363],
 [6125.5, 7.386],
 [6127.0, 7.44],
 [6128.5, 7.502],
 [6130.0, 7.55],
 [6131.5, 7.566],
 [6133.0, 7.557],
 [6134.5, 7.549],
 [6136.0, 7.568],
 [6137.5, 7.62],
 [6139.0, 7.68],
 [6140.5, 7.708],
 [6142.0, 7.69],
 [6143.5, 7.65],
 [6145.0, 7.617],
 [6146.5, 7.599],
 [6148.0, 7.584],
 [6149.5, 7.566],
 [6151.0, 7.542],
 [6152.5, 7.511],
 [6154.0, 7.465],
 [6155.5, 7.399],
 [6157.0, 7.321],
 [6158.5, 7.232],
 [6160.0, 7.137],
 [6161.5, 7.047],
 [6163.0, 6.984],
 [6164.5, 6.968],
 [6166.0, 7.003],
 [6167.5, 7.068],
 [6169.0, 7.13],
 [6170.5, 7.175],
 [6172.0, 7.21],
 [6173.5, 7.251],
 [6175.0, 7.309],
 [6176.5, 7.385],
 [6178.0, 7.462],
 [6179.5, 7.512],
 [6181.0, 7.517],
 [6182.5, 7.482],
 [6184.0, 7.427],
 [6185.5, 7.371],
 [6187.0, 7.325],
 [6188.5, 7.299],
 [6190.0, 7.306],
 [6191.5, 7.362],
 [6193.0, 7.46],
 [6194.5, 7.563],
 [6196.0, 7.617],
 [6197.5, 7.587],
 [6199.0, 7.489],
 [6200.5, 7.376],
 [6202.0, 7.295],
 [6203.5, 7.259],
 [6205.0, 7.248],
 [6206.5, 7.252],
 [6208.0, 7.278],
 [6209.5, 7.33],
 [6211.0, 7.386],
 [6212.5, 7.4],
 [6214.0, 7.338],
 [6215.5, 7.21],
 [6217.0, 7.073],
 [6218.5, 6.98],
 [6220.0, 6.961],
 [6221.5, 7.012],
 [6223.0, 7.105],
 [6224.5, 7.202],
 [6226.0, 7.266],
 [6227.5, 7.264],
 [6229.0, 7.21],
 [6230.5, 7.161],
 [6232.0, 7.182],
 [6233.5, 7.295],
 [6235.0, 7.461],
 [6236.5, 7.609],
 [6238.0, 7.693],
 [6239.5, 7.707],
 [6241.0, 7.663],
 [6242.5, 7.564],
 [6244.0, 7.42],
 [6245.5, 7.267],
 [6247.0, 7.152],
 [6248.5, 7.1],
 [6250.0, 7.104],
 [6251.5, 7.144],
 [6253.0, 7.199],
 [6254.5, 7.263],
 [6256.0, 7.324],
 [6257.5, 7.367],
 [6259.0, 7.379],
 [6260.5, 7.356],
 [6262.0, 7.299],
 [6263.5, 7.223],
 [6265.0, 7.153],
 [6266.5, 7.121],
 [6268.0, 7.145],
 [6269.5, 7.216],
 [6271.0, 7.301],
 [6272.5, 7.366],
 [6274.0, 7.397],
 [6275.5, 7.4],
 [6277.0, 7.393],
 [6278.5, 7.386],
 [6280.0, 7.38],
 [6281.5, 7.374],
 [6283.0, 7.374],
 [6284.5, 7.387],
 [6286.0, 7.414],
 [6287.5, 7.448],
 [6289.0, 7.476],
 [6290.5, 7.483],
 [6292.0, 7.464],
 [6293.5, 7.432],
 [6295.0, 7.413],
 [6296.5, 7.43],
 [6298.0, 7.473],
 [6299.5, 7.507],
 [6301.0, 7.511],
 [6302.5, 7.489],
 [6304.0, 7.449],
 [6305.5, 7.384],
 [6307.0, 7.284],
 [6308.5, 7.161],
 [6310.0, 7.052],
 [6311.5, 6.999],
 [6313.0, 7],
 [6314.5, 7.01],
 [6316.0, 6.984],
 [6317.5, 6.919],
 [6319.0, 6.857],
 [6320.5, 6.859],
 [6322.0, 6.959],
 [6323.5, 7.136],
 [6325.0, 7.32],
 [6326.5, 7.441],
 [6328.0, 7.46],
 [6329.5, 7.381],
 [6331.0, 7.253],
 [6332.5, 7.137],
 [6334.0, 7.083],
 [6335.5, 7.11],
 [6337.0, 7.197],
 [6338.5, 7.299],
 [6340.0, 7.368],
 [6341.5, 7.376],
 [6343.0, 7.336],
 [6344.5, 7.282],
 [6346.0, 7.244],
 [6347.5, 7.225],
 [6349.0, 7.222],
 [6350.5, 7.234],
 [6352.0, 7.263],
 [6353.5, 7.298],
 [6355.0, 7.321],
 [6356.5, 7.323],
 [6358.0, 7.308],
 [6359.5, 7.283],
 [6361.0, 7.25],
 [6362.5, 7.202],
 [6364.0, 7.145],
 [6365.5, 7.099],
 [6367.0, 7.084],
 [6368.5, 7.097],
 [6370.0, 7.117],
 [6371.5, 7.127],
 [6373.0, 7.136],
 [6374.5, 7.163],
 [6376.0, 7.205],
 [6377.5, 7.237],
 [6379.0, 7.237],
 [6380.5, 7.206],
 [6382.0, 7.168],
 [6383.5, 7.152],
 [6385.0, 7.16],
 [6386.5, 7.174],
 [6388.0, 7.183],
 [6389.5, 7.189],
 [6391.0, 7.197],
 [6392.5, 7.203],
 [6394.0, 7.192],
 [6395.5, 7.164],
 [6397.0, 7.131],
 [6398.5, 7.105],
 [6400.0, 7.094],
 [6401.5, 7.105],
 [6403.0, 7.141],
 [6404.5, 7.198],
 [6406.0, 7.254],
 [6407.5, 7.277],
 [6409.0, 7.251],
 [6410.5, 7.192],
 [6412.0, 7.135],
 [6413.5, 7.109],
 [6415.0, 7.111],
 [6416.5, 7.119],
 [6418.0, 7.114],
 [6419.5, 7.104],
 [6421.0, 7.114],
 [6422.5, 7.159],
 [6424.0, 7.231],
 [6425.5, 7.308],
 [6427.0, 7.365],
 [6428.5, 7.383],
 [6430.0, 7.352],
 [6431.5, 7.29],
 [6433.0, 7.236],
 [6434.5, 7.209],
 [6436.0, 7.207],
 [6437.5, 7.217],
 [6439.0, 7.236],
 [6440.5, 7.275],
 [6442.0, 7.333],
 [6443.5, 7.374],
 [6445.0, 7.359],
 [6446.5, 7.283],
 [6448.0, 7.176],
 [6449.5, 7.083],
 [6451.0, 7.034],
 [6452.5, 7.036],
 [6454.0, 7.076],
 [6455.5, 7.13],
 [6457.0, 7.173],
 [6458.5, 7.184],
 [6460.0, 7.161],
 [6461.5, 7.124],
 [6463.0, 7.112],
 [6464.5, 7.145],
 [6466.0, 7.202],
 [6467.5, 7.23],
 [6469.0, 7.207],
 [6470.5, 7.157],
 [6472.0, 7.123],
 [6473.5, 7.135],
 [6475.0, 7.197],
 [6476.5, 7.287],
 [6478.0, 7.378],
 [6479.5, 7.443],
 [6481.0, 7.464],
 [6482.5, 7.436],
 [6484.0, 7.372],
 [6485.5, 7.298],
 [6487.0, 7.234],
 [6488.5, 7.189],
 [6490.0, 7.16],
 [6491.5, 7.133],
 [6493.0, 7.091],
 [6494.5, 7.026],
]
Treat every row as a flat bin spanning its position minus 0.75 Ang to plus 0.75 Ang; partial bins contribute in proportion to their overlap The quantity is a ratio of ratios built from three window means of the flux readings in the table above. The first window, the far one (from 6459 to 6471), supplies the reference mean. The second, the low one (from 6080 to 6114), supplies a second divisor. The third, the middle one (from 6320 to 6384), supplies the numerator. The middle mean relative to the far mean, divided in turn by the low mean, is 0.134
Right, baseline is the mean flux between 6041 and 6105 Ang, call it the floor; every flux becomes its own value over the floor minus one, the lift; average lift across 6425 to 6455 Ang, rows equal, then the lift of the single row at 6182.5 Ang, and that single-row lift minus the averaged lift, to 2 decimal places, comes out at 0.03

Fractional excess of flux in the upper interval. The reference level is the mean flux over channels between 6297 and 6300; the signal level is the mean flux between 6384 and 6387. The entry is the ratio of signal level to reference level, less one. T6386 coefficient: -0.043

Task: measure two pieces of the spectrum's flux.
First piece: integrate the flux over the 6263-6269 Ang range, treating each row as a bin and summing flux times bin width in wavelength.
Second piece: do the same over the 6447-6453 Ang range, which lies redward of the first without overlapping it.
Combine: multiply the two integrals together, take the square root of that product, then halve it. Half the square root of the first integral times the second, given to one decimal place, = 21.4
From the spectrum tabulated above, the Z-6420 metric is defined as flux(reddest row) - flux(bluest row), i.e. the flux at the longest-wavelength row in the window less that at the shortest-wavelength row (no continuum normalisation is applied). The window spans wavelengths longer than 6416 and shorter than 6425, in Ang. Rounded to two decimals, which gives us 0.11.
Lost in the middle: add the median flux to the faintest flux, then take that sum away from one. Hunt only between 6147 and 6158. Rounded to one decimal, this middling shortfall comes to -13.8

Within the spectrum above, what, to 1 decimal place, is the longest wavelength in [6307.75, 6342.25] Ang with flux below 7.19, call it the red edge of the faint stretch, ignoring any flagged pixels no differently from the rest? 6335.5 Ang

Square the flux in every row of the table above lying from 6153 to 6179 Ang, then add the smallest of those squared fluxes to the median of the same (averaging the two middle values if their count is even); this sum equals 101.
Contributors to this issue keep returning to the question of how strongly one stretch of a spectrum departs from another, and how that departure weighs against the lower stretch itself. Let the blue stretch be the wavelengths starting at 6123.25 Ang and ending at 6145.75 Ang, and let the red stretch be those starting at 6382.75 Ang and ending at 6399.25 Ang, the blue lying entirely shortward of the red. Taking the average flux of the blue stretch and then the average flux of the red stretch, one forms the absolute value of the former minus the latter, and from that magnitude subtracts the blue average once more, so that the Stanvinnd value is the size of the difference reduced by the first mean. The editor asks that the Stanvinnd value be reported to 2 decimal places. -7.17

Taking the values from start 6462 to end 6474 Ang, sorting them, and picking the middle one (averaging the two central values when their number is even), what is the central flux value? 7.2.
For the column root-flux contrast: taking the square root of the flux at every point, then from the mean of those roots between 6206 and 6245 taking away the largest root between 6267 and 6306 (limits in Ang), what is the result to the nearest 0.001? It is -0.037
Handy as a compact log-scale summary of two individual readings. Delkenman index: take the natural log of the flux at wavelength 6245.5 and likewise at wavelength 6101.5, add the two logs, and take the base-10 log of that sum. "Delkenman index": 0.599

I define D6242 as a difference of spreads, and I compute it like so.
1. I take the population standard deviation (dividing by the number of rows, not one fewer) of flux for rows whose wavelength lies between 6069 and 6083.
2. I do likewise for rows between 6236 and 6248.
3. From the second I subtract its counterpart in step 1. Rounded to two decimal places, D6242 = 0.17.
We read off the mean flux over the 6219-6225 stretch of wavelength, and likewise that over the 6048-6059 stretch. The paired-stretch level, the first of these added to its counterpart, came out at 14.9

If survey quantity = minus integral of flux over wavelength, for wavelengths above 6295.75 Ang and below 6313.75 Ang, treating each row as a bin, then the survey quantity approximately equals -132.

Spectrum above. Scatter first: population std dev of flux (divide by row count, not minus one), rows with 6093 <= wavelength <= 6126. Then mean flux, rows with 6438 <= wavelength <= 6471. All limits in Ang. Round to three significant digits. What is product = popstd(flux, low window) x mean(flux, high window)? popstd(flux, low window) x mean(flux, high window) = 1.43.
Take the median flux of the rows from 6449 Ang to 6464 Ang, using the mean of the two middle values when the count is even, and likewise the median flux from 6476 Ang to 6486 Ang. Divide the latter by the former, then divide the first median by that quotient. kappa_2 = 6.9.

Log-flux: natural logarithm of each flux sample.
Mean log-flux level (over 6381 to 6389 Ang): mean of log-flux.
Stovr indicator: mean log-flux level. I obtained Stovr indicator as 1.970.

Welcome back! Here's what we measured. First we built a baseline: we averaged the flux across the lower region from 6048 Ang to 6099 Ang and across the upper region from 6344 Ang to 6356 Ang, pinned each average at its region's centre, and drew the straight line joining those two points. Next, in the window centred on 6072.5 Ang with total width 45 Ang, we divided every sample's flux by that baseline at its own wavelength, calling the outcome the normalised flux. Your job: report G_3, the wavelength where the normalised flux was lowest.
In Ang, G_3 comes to 6080.5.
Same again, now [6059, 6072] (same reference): 6070.0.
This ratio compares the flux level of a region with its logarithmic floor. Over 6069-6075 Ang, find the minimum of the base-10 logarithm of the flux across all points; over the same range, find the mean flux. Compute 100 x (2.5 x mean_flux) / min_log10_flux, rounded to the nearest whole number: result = 2167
